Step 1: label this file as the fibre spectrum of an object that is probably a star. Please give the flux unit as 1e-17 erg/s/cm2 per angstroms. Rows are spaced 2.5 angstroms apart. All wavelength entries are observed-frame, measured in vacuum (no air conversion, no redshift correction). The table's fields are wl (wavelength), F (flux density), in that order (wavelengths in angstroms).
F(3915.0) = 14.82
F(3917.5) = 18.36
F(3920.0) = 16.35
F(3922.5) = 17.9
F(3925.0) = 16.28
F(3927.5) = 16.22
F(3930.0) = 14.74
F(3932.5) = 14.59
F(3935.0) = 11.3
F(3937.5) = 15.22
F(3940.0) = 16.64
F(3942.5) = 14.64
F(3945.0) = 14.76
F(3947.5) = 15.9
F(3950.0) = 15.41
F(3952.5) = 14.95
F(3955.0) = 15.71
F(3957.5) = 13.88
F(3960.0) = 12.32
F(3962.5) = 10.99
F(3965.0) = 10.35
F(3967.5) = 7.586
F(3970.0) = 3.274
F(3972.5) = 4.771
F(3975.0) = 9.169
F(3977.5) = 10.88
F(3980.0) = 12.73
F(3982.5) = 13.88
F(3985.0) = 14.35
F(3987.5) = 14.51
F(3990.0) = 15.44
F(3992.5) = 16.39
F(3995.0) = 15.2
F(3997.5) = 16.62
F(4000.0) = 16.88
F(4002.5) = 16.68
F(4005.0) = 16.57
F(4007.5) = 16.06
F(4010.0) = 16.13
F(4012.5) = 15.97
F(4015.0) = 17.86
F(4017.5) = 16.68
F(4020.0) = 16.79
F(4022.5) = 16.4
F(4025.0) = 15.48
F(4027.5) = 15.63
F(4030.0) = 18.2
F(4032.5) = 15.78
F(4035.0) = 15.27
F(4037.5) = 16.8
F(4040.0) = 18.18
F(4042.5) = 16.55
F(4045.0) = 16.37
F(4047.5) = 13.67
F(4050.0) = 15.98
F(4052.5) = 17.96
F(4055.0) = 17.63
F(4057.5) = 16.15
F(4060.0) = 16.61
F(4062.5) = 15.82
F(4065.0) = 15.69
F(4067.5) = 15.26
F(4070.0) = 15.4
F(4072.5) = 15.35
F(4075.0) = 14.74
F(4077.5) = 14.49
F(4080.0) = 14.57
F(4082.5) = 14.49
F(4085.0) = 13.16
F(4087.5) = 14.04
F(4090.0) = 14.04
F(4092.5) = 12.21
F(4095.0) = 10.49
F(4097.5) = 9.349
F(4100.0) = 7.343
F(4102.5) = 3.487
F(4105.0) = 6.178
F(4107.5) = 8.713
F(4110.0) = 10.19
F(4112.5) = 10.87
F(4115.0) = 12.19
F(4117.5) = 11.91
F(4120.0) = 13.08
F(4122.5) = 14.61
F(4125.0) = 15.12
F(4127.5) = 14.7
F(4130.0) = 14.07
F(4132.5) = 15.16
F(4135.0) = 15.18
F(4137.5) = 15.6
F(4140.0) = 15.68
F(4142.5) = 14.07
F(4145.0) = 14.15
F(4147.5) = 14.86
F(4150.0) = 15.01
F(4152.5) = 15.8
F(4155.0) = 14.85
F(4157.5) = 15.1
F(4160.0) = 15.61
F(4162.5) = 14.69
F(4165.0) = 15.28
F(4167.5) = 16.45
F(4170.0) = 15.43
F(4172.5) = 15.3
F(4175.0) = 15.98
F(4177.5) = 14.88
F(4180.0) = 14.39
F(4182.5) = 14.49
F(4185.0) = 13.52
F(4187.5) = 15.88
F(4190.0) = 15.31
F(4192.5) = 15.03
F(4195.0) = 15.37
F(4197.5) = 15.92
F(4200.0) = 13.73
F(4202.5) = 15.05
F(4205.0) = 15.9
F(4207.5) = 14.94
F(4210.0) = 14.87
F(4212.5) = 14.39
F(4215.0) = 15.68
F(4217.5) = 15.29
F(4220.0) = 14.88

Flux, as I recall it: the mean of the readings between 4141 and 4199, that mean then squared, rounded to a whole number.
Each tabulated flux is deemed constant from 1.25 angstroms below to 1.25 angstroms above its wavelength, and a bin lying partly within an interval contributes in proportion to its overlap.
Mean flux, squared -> 228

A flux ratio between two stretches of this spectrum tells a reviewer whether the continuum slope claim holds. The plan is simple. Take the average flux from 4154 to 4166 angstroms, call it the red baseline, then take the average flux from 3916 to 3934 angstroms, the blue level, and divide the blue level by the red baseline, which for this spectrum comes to 1.08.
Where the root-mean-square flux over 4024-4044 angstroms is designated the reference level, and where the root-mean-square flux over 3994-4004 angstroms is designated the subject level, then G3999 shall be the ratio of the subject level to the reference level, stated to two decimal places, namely 0.99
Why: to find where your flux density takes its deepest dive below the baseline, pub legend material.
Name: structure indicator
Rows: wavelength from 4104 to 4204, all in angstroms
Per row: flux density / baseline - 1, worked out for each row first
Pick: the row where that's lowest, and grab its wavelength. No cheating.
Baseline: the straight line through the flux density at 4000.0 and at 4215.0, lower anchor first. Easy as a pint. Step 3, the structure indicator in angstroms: 4105.0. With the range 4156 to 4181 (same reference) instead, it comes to 4180.0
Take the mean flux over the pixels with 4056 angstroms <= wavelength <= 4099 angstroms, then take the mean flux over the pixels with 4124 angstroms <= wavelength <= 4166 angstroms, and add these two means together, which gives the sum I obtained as 29.2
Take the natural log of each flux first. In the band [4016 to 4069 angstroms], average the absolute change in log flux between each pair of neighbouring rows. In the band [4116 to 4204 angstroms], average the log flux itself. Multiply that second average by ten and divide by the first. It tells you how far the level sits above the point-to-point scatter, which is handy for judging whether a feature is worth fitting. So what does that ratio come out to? 392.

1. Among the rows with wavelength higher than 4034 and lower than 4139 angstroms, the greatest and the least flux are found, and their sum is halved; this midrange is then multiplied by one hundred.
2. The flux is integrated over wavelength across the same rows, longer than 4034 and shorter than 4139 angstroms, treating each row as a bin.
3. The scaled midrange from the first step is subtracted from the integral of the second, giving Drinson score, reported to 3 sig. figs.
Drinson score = 363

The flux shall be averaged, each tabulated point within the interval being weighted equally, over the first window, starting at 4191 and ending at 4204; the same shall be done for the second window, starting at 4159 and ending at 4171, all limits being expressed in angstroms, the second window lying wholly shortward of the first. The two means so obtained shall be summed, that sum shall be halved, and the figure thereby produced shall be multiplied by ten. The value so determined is 153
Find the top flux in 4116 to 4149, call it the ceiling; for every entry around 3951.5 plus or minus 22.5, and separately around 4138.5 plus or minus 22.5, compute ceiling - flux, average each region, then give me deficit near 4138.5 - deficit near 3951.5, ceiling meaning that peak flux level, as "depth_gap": -2.1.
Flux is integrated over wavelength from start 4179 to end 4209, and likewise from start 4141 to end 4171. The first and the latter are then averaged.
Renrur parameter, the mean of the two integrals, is 451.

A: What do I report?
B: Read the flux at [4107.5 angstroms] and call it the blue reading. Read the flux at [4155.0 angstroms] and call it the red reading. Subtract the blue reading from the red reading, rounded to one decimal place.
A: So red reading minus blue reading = 6.1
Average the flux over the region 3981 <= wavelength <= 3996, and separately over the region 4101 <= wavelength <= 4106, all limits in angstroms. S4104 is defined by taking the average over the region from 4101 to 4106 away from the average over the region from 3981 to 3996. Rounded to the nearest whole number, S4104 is 10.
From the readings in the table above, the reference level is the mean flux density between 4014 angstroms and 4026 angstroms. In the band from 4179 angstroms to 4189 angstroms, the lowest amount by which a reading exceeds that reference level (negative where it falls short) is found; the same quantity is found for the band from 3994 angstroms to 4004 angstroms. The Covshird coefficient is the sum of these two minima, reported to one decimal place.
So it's -4.6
